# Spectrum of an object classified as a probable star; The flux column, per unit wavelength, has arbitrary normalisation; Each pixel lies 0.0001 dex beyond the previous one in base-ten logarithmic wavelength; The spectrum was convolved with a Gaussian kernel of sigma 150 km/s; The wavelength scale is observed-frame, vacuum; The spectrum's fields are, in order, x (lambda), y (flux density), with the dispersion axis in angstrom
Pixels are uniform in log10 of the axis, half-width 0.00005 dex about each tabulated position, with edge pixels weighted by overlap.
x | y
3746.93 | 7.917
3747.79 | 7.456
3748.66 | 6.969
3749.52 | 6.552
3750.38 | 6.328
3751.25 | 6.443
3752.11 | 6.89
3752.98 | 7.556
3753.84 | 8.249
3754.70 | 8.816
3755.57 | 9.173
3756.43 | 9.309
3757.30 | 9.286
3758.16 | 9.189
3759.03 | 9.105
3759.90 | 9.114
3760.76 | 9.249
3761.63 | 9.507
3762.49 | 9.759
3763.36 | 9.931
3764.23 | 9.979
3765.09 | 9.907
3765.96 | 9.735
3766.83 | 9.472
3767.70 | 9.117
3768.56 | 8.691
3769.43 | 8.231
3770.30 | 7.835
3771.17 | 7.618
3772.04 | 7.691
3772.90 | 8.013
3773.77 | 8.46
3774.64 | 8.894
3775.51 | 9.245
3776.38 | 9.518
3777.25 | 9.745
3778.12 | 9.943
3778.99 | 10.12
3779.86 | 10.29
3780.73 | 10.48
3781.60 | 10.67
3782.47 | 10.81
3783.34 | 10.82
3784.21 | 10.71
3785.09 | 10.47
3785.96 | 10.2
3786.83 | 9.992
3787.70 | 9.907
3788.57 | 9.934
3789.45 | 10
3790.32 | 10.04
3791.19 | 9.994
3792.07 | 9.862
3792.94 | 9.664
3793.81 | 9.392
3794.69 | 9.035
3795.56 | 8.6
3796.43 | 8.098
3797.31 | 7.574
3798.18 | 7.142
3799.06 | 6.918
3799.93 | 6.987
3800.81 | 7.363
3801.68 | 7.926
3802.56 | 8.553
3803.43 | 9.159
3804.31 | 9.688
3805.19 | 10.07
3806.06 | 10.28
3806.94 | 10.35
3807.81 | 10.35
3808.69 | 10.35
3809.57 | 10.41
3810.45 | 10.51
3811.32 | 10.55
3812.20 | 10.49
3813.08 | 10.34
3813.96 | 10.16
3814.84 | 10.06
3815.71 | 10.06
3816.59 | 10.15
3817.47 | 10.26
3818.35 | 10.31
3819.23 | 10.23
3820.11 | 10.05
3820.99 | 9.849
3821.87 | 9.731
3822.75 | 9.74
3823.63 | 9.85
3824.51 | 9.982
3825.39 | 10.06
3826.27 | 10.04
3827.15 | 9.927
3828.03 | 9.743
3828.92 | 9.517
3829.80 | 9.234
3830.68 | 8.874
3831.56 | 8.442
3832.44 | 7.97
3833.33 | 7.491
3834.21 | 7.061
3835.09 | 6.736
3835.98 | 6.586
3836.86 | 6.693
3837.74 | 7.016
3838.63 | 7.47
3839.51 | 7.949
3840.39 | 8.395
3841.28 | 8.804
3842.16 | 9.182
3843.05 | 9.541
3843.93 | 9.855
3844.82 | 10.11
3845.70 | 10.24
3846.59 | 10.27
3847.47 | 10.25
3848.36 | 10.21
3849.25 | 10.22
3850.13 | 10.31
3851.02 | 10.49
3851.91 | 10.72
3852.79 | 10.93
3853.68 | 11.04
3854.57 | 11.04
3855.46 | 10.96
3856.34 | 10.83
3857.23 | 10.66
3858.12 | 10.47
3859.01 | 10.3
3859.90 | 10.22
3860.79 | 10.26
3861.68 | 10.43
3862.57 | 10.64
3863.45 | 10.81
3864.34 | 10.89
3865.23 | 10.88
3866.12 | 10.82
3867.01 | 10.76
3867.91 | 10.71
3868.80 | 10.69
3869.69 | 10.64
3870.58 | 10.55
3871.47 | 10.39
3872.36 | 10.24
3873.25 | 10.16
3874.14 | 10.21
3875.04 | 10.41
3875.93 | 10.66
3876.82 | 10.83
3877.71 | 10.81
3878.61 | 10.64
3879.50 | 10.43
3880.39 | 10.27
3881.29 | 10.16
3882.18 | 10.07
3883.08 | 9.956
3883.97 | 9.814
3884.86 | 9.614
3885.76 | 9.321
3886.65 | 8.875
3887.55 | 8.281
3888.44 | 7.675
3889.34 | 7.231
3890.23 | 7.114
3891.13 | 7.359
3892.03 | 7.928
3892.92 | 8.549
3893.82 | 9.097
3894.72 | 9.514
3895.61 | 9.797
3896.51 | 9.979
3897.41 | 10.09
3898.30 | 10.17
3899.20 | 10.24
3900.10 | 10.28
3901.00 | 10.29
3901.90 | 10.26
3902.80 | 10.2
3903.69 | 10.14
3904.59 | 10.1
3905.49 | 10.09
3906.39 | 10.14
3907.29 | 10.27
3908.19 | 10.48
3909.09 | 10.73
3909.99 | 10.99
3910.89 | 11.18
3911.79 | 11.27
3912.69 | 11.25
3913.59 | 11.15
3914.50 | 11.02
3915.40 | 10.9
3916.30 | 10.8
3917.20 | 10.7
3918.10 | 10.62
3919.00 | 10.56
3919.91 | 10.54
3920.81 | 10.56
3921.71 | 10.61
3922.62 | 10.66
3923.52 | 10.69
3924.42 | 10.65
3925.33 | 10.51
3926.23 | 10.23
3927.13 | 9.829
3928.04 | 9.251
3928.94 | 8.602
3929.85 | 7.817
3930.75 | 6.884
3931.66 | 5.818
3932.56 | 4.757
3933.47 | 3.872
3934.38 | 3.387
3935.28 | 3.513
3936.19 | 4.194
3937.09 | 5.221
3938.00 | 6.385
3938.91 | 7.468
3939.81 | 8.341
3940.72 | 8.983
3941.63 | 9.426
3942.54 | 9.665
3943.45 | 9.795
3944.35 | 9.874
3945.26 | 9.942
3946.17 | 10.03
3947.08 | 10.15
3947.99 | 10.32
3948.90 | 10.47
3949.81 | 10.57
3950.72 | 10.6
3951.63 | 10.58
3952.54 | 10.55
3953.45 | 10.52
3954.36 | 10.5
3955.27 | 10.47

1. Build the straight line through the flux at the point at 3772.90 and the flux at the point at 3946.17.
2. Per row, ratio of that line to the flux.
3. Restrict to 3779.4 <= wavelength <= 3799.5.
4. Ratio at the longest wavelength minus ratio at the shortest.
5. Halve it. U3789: 0.21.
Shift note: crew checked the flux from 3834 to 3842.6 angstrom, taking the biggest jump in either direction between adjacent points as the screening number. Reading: 0.479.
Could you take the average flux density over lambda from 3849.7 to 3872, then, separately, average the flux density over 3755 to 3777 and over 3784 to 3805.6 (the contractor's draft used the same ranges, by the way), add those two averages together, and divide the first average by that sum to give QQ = 0.59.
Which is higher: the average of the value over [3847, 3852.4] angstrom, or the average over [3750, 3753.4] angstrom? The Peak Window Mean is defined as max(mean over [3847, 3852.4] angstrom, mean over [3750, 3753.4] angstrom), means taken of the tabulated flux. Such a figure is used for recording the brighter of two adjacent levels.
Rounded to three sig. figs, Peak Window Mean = 10.4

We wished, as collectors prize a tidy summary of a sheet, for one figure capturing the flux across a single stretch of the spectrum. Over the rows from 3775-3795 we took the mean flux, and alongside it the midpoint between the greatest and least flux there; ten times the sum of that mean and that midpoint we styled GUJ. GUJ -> 200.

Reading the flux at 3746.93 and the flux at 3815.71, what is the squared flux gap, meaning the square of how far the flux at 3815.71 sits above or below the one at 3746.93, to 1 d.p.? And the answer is 4.6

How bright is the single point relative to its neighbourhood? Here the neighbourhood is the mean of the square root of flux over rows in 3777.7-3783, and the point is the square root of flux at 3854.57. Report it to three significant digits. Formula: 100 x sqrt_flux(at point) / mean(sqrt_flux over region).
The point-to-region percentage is 103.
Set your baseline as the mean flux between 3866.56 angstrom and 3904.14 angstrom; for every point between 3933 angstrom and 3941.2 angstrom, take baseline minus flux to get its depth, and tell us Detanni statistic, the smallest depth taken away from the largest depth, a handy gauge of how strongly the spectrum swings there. 5.6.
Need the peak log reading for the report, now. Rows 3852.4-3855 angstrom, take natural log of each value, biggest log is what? 2.40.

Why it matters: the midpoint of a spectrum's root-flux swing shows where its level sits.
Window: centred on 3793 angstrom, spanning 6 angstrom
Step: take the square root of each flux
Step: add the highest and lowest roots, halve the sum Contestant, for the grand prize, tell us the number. 3.05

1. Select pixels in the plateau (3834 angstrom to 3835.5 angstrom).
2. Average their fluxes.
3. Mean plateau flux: 6.9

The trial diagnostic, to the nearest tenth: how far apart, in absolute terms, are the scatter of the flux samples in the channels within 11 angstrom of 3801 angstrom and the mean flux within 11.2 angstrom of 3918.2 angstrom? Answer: 9.3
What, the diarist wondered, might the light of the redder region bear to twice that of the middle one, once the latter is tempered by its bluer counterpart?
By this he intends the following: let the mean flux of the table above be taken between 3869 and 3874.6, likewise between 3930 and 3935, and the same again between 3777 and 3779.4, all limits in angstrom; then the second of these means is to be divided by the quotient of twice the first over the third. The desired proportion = 2.4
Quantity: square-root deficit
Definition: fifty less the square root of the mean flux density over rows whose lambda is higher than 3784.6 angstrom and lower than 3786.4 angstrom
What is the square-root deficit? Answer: 46.79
